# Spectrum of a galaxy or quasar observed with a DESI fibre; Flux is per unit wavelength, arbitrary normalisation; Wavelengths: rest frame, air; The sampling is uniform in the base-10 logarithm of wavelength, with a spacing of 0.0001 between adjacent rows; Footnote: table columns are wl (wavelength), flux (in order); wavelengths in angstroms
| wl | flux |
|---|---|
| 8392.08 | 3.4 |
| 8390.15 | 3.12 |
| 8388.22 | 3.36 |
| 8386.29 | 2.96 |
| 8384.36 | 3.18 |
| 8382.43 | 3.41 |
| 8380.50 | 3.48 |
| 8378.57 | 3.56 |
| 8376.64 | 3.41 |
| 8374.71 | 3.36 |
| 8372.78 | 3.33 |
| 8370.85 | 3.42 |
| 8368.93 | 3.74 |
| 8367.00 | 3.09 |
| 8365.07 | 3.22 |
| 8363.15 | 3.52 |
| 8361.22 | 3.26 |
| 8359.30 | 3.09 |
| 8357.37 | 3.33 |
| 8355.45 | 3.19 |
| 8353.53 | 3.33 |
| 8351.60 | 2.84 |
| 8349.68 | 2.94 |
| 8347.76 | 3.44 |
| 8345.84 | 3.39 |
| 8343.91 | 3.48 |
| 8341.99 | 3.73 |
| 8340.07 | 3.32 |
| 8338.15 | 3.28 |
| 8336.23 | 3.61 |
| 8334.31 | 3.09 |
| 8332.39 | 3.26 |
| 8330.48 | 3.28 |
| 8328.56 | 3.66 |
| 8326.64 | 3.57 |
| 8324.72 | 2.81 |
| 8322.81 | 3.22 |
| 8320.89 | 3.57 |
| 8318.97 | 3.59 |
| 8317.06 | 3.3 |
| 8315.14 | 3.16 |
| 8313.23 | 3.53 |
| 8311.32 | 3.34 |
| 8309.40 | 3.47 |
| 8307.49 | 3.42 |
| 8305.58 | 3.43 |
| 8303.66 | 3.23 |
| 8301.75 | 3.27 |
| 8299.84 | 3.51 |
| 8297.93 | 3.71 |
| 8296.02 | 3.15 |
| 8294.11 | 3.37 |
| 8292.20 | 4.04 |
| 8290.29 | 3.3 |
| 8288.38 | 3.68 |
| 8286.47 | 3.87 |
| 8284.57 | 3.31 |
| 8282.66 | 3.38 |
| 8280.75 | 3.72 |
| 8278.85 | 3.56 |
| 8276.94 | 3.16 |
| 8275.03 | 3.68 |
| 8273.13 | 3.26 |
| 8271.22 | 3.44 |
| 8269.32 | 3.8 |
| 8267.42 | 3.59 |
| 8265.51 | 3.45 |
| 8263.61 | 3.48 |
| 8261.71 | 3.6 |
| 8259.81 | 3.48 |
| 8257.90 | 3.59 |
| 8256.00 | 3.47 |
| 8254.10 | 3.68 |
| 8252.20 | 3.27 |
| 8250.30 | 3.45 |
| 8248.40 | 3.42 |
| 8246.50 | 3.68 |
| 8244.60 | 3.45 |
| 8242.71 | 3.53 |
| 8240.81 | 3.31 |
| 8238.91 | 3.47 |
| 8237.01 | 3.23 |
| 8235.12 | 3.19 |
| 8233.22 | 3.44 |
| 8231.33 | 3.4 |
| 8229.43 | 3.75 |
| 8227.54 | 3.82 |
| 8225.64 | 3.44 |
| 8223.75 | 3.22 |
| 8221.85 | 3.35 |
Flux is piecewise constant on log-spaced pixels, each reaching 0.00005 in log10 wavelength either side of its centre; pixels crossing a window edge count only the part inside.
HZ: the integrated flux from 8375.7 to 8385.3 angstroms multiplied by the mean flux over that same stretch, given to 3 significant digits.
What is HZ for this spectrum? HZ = 112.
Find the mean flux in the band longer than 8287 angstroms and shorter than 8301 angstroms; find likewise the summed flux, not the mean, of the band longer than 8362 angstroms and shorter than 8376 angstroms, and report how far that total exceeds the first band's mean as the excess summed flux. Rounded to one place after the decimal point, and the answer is 20.1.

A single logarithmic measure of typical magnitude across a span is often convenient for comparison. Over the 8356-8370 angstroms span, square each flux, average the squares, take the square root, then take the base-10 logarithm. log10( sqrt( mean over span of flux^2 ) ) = 0.522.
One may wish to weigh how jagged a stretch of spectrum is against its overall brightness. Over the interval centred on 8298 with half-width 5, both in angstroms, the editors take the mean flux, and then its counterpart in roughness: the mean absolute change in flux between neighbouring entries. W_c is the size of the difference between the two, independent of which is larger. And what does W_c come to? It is 3.10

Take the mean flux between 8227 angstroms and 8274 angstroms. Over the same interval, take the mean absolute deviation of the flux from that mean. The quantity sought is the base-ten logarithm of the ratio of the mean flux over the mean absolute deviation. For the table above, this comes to 1.43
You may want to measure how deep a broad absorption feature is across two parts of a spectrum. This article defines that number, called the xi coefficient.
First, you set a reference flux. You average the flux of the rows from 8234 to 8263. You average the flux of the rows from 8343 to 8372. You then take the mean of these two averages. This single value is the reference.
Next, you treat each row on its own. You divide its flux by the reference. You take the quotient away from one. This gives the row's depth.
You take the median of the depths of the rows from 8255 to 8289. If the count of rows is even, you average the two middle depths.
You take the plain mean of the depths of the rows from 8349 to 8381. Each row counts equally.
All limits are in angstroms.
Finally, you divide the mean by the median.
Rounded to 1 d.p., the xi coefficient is -0.5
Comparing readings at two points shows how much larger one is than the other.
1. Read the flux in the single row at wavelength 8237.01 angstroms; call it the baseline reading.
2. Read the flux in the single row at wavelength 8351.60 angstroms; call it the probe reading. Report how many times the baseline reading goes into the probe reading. 0.88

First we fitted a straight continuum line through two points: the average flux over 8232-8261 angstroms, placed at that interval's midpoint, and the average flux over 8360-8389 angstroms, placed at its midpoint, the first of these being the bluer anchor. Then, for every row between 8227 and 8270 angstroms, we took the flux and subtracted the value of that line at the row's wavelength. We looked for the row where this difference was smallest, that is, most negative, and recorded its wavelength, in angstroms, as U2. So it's 8235.12 angstroms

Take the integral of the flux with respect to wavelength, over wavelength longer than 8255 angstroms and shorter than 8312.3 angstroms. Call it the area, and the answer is 200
